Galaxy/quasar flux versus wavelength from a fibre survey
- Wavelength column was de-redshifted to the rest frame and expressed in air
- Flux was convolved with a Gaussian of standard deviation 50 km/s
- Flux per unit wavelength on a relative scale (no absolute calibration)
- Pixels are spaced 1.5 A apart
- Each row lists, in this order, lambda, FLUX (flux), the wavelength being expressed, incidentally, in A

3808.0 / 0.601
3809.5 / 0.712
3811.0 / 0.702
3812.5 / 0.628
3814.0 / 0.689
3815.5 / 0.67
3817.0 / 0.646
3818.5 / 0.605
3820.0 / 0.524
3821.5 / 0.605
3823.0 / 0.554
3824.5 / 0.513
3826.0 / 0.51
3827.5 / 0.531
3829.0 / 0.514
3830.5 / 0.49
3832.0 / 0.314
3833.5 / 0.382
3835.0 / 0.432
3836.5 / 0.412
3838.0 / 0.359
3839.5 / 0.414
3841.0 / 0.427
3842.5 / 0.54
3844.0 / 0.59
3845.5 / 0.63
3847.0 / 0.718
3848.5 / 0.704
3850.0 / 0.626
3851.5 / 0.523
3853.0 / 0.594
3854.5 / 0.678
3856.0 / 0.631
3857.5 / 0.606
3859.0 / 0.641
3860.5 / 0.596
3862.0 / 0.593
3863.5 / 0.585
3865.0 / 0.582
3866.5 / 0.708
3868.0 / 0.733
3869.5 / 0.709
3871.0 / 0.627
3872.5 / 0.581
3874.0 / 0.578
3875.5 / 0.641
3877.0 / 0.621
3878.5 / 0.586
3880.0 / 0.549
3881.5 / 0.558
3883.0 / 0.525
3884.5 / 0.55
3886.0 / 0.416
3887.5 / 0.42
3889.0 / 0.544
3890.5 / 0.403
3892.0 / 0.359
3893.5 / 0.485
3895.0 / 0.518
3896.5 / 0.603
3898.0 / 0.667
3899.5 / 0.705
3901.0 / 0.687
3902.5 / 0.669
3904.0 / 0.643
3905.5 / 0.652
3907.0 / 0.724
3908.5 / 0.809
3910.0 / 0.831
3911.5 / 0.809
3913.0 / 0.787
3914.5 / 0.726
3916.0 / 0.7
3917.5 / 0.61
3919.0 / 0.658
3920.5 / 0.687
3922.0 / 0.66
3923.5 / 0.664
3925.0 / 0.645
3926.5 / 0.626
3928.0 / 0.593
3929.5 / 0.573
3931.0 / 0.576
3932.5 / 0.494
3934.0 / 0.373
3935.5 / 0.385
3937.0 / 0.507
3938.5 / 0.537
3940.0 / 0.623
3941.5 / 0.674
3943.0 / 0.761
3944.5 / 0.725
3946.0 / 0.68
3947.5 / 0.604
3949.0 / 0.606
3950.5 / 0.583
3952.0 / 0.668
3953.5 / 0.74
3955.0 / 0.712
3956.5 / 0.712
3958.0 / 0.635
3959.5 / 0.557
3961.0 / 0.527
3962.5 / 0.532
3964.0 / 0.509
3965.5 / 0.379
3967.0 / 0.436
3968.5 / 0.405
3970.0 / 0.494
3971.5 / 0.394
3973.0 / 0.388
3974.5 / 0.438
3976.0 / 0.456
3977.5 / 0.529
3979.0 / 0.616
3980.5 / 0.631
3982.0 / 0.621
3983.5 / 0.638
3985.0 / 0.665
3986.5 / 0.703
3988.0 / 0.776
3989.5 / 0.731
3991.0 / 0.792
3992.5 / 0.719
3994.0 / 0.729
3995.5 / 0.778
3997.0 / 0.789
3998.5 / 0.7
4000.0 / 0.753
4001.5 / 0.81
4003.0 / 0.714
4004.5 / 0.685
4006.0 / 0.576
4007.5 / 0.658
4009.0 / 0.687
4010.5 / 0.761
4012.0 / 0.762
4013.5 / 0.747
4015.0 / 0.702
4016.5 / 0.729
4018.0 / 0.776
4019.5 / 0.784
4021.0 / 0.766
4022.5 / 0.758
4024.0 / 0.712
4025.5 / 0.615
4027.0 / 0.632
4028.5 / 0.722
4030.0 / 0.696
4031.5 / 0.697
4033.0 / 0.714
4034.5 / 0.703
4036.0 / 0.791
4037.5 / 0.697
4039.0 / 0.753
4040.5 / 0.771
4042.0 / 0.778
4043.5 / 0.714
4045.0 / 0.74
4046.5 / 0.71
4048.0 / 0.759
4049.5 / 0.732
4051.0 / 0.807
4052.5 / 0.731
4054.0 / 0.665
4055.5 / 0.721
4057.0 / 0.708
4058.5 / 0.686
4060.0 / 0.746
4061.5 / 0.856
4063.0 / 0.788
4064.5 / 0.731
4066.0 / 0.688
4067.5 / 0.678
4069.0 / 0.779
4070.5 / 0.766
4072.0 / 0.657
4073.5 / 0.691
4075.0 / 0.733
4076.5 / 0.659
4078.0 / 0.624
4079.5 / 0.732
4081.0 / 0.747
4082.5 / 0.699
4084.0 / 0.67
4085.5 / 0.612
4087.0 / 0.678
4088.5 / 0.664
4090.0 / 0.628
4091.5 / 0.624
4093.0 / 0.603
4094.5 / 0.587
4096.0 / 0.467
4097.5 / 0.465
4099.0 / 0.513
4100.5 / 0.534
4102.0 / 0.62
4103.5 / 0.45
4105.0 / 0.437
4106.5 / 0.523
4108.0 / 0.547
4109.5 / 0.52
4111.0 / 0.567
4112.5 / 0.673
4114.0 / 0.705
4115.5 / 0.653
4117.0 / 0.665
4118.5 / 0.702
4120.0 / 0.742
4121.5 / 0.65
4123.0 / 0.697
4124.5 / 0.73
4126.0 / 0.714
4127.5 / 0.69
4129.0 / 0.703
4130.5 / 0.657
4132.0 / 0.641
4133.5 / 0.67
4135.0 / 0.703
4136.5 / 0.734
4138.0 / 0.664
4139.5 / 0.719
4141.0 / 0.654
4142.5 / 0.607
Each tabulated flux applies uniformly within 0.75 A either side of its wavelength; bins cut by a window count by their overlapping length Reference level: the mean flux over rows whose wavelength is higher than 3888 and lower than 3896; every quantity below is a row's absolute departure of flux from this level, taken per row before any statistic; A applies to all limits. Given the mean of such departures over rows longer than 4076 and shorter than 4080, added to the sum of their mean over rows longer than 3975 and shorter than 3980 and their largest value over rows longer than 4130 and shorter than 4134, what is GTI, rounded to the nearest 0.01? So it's 0.49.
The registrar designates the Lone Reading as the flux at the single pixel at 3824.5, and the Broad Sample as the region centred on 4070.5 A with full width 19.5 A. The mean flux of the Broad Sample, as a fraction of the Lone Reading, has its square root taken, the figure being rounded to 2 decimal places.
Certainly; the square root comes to 1.19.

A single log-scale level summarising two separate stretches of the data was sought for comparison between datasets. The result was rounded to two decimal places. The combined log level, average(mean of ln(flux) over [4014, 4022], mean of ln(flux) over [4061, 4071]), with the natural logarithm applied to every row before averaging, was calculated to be -0.29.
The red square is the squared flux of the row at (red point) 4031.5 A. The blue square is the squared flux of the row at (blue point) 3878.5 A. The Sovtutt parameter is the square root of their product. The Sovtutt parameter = 0.41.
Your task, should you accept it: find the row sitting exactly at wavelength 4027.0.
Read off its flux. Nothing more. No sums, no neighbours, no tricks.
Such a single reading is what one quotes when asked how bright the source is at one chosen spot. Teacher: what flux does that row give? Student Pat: 0.632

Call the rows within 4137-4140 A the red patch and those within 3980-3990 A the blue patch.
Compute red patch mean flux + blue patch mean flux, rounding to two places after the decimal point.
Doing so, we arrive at 1.37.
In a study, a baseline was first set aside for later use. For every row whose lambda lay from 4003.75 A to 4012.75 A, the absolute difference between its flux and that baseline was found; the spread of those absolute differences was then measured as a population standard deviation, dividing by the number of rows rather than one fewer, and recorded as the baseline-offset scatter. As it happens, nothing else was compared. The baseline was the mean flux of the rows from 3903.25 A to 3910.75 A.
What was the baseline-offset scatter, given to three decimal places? 0.044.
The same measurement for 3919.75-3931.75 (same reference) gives 0.040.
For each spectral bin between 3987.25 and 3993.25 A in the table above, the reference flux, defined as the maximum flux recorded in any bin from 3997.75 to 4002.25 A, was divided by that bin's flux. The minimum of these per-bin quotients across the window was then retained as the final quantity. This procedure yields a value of 1.0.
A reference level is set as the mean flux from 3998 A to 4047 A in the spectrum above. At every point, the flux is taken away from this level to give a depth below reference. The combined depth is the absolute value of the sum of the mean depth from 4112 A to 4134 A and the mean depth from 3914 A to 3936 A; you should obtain 0.16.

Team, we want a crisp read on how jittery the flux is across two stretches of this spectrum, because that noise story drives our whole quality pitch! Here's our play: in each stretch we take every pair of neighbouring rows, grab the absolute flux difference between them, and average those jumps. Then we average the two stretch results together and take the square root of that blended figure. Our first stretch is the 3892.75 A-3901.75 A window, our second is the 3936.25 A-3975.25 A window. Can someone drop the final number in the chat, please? 0.223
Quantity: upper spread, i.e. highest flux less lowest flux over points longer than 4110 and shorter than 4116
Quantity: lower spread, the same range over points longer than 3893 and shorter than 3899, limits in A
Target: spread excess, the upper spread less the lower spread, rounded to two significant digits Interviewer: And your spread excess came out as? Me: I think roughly -0.044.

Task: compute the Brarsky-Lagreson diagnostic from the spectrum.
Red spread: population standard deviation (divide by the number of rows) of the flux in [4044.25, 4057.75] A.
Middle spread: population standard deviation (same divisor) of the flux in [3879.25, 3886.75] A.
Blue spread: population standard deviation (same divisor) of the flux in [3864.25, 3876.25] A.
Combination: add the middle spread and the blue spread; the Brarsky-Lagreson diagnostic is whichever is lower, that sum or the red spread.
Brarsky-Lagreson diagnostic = 0.037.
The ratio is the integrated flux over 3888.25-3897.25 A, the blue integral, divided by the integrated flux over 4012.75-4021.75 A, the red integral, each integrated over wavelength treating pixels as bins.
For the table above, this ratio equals 0.65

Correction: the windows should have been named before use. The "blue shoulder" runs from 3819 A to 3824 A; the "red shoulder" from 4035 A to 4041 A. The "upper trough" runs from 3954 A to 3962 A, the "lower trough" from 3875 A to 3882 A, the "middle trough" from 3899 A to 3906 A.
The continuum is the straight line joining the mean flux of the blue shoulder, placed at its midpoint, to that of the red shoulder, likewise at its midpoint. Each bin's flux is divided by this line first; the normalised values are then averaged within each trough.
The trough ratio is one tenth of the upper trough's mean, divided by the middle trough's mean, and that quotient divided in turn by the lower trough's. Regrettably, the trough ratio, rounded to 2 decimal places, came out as 0.09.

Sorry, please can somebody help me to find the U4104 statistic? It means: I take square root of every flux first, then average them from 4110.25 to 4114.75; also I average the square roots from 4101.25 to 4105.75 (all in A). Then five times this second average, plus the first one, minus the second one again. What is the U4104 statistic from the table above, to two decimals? 3.63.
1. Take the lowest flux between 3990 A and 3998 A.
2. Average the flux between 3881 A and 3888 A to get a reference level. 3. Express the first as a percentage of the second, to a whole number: 146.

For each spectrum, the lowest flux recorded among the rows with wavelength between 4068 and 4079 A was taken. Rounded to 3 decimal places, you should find 0.624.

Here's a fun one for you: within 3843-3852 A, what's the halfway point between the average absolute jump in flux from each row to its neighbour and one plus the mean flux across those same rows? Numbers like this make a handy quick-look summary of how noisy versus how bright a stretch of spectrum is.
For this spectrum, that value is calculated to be 0.85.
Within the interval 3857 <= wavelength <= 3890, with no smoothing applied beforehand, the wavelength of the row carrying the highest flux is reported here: 3868.0 A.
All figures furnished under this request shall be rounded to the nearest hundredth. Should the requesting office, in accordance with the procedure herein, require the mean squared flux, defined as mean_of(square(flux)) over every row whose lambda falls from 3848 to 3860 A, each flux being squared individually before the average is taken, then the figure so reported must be 0.39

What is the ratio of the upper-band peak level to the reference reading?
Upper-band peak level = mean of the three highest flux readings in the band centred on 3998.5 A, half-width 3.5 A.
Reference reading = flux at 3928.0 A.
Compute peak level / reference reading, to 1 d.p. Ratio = 1.3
